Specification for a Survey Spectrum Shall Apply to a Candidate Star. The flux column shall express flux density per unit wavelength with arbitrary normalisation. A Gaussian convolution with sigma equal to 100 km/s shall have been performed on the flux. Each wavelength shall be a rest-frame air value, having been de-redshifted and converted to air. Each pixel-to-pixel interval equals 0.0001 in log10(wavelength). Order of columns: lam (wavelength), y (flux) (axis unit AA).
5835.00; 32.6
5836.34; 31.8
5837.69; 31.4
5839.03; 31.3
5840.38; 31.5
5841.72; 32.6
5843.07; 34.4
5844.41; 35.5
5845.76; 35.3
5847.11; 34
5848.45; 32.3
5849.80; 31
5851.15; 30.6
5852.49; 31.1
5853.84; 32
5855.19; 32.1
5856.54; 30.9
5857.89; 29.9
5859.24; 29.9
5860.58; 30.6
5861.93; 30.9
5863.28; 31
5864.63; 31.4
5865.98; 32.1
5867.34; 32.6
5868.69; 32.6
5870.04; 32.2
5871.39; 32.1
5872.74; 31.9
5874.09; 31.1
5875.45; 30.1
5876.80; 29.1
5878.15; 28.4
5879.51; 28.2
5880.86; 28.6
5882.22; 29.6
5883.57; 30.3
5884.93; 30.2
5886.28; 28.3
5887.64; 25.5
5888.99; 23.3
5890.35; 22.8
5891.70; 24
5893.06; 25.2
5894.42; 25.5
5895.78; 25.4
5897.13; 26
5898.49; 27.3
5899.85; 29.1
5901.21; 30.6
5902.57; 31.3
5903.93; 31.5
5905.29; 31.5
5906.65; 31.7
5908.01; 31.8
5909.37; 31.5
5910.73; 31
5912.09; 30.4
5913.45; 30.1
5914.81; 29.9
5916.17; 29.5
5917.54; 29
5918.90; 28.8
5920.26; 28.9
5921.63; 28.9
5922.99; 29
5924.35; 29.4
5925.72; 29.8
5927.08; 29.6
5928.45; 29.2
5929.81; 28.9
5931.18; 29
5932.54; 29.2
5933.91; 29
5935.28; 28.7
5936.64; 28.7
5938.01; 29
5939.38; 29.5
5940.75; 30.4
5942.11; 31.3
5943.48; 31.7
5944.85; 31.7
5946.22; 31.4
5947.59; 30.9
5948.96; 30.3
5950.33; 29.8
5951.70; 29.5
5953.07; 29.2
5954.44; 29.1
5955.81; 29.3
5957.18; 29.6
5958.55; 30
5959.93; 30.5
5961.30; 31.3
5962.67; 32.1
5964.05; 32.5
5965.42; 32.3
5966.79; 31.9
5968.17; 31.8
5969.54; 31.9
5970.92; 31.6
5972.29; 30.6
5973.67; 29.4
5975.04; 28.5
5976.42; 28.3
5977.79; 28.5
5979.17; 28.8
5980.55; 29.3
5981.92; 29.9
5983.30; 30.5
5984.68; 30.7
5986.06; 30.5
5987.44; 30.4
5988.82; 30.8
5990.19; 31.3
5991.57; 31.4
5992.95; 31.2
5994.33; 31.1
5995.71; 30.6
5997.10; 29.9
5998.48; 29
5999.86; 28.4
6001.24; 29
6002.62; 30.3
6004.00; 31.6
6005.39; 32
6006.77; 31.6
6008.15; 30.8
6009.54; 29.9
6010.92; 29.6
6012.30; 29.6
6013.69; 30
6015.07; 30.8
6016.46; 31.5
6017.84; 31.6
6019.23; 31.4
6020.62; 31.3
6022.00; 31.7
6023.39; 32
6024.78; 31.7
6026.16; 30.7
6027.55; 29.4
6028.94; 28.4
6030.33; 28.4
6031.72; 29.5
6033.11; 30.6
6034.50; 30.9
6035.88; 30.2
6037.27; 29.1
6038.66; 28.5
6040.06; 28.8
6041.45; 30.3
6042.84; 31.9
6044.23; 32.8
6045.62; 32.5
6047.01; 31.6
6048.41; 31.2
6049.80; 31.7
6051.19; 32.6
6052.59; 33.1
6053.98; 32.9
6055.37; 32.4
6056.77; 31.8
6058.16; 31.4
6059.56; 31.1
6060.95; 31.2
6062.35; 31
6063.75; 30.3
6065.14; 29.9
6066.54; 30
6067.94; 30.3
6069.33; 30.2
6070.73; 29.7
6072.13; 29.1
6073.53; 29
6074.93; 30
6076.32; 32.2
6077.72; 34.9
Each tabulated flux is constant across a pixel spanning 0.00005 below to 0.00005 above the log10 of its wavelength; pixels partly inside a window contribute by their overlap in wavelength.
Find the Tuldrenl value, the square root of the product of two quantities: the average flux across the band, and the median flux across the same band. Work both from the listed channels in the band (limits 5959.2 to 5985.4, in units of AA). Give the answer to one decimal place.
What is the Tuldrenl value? 30.6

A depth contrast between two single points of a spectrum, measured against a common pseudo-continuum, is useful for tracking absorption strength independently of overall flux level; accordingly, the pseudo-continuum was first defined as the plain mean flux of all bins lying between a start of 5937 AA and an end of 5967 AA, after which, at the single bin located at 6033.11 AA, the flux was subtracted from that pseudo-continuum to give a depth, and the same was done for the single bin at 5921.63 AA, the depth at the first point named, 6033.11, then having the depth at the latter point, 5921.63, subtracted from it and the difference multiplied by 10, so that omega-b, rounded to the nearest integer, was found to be -17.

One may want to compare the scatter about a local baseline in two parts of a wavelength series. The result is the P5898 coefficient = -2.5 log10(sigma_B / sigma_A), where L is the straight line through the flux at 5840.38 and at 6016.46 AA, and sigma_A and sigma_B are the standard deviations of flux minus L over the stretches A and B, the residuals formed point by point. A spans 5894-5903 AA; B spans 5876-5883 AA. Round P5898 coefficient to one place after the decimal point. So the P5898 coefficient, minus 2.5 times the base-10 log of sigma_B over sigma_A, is 1.6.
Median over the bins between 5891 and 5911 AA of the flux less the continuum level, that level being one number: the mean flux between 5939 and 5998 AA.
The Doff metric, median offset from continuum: 0.1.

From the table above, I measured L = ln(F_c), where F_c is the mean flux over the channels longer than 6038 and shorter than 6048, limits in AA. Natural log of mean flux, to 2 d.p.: 3.43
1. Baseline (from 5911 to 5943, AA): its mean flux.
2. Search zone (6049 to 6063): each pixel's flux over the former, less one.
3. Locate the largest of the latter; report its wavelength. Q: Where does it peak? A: 6052.59 AA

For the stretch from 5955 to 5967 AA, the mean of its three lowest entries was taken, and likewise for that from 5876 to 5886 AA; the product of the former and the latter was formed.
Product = 842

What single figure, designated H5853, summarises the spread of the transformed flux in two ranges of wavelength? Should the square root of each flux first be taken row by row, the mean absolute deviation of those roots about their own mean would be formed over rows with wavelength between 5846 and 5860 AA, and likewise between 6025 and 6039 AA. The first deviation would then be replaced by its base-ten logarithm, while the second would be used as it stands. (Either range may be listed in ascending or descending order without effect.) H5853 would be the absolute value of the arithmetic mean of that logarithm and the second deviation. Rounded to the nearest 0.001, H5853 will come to 0.493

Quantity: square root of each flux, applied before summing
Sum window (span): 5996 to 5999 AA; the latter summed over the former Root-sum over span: 10.9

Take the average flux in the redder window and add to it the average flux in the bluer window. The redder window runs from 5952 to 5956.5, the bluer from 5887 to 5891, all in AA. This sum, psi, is 53.1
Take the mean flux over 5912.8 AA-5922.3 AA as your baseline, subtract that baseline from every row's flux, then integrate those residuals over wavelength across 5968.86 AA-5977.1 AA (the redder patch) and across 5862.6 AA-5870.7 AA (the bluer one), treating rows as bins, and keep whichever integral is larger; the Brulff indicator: 21.8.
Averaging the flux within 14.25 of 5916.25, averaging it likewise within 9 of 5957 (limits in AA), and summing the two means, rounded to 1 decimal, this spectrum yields 60.5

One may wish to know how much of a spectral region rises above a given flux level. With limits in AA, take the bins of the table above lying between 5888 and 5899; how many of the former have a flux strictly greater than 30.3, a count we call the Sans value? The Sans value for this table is 0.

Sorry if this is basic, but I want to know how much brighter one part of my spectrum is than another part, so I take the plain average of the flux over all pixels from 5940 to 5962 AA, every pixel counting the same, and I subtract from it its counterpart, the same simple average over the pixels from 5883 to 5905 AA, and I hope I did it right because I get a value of 3.1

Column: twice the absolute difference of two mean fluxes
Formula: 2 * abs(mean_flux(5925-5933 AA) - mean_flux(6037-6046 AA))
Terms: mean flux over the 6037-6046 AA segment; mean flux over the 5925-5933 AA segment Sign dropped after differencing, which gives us 2.5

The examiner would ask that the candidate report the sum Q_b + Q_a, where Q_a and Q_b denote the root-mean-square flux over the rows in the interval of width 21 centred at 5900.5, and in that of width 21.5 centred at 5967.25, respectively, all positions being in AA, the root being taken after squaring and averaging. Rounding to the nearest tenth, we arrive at 59.4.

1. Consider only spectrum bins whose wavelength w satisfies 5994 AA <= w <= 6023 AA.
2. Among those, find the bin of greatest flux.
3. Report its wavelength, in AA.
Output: 6005.39 AA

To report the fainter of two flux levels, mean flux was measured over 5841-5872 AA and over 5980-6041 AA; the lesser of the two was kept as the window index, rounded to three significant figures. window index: 30.4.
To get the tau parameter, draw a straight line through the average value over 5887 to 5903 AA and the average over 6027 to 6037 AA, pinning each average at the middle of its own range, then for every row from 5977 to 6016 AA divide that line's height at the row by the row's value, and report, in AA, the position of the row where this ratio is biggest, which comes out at 5999.86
